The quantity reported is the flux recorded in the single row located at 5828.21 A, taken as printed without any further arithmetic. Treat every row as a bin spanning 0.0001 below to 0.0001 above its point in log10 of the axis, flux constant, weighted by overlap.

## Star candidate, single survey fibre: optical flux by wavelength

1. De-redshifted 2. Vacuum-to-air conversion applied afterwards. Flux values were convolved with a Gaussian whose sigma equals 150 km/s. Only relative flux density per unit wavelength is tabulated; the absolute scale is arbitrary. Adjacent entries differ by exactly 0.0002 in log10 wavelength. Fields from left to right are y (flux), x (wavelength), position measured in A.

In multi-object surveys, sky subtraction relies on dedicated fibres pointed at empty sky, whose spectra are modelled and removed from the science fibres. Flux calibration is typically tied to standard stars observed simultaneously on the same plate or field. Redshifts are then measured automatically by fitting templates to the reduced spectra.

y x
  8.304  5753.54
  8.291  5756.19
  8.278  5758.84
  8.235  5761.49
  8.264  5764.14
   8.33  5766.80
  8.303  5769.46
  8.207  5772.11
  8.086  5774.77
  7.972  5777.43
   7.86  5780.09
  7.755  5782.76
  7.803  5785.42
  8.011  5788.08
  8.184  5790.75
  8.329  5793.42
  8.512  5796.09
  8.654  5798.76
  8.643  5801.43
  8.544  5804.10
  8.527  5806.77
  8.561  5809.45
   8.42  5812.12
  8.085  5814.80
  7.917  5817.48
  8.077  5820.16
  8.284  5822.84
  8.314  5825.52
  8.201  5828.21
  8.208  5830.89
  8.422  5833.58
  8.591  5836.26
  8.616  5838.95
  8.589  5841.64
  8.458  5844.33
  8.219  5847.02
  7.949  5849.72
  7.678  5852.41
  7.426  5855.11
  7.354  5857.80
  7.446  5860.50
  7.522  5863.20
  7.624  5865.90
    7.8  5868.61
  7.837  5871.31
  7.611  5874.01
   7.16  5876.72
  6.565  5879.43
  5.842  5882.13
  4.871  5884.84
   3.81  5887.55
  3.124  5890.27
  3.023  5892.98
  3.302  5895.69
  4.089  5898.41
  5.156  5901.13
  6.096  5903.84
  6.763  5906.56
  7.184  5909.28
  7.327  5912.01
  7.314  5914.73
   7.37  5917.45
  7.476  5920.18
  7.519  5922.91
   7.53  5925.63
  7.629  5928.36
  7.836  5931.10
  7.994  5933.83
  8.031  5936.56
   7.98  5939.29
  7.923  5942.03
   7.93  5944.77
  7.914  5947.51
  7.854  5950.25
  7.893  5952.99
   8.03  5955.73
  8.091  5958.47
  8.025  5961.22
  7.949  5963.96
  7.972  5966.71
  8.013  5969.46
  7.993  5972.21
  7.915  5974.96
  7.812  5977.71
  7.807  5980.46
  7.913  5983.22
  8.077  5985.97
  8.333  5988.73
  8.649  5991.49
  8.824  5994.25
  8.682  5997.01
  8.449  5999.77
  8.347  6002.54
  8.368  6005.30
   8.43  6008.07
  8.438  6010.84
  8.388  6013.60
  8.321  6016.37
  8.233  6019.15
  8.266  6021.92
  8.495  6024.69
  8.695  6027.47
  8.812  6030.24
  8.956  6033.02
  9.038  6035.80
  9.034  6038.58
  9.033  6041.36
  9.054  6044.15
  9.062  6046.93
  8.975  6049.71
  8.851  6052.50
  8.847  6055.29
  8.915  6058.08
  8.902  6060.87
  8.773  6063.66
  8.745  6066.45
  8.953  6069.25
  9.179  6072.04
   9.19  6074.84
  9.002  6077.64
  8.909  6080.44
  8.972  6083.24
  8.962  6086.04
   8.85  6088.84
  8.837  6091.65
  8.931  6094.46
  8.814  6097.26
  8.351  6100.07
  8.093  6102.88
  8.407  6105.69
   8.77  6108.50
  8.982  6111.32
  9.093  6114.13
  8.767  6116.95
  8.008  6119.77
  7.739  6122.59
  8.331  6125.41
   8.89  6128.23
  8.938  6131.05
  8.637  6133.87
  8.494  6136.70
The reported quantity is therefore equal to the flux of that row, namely 8.201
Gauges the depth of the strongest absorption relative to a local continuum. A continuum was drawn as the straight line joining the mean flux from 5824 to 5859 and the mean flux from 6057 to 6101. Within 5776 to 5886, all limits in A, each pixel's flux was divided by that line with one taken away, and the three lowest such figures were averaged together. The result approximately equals -0.30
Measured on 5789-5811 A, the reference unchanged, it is 0.04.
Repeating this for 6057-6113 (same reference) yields -0.08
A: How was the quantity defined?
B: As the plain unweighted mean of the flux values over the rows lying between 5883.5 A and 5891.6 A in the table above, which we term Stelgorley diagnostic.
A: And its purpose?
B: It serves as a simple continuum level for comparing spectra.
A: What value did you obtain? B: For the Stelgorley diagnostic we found 3.9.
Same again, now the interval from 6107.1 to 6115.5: 8.9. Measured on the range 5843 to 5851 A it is 8.2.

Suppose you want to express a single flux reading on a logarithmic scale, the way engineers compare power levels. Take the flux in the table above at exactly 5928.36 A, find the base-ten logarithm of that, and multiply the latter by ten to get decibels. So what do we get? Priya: 8.82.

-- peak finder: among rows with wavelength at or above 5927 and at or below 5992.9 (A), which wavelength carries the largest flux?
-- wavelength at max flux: 5991.49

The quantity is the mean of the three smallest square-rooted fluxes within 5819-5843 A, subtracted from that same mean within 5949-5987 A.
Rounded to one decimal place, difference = -0.1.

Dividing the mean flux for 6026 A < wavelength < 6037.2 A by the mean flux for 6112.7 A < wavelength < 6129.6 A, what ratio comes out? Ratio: 1.05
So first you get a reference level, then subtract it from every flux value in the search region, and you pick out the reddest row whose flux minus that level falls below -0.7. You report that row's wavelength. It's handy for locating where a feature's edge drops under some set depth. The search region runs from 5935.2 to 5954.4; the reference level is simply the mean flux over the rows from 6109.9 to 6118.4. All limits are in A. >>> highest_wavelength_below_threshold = 5952.99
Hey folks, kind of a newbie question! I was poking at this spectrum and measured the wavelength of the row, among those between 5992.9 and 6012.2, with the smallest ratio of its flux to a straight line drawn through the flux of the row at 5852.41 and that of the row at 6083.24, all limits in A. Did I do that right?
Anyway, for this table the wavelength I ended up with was 6002.54 A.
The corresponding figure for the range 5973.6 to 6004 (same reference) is 5980.46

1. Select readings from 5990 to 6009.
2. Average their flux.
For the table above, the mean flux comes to 8.54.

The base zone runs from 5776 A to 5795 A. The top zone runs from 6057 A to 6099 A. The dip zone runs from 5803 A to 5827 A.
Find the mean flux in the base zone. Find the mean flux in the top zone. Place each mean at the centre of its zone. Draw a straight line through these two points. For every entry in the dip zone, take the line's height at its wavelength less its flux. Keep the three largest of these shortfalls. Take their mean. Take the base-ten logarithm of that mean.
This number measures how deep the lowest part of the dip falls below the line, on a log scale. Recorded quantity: -1.2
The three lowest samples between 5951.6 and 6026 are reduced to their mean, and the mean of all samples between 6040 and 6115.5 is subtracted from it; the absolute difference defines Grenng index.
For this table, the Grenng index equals 1.0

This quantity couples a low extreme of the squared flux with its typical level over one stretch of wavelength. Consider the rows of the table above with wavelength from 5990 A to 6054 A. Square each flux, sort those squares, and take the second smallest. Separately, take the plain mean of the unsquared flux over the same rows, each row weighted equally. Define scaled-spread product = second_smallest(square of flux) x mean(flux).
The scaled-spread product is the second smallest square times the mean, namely 592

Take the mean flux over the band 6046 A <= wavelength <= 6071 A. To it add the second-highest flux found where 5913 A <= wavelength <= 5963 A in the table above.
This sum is 16.9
